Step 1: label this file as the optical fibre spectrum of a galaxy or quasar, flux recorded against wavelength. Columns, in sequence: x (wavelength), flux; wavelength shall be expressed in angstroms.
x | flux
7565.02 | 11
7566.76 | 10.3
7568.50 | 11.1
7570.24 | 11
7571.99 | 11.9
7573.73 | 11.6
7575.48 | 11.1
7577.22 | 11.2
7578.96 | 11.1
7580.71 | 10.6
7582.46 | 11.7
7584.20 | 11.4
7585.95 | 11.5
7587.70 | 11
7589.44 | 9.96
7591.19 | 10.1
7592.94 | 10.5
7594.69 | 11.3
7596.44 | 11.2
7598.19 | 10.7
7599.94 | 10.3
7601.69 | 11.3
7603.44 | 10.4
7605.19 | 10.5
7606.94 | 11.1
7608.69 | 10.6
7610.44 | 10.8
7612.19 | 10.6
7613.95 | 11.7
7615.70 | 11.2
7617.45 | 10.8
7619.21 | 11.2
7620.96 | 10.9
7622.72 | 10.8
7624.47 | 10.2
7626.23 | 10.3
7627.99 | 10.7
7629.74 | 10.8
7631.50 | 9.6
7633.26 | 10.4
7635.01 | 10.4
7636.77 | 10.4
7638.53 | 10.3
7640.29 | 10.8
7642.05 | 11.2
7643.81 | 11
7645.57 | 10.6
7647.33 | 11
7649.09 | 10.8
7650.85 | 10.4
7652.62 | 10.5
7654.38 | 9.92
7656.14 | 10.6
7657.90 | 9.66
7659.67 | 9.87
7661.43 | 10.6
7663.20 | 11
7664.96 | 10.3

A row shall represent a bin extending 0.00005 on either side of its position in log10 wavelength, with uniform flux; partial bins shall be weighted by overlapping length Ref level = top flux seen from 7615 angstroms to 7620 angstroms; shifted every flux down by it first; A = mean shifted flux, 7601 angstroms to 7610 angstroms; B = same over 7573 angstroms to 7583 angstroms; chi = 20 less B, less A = 20.4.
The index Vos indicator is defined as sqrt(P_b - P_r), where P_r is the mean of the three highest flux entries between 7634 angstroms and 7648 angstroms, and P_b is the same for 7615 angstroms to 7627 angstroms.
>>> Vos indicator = 0.18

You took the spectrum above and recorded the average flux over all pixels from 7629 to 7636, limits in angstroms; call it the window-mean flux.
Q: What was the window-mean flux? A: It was 10.3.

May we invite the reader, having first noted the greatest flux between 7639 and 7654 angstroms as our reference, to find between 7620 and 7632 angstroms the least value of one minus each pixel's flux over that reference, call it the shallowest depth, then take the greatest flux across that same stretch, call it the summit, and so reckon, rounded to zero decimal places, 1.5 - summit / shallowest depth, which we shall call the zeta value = -405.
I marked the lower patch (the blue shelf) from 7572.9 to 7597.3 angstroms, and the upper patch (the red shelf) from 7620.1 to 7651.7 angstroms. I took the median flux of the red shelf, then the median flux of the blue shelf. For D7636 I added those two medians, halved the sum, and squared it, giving 119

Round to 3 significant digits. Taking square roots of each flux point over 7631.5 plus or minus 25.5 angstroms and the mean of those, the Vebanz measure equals 3.27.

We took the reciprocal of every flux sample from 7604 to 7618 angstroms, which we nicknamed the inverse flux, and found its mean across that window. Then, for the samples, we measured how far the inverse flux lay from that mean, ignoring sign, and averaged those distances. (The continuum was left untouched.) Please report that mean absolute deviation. 0.0026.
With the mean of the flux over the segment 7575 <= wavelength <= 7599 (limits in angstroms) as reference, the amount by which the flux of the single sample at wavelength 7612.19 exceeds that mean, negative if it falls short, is -0.35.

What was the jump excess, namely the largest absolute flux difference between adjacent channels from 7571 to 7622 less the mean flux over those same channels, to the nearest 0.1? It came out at -9.9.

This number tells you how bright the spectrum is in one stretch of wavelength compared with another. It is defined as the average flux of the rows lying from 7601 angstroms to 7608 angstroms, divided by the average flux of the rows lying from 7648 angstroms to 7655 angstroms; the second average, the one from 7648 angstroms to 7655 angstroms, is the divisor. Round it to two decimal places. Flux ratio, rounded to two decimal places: 1.04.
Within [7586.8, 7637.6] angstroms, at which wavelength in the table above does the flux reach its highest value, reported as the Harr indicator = 7613.95 angstroms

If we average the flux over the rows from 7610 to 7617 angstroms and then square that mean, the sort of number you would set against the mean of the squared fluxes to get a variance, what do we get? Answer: 123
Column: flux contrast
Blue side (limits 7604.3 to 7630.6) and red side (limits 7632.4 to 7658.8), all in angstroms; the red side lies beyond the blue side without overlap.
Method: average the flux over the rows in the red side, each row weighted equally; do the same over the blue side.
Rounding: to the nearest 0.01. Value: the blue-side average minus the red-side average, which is 0.28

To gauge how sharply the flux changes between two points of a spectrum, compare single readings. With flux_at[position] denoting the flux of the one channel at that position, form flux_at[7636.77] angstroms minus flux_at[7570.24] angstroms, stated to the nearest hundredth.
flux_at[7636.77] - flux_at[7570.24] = -0.60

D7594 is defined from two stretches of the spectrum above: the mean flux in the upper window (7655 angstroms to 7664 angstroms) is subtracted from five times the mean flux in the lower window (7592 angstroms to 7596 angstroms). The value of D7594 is 44.2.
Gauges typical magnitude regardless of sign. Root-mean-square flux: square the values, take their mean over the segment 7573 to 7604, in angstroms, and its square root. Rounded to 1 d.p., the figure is 11.0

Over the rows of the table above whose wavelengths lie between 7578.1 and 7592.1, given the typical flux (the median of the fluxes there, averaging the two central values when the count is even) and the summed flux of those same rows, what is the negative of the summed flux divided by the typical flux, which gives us -7.91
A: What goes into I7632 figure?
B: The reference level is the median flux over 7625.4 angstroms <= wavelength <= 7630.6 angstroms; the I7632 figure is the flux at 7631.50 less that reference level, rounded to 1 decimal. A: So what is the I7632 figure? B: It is -1.1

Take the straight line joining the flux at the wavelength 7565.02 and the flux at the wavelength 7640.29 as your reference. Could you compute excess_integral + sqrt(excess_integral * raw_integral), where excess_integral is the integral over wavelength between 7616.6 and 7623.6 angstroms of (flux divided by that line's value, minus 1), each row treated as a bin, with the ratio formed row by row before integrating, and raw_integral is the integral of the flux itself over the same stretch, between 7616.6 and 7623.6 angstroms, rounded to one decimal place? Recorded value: 1.9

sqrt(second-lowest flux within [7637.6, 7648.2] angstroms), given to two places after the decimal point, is 3.26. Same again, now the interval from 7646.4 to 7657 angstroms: 3.22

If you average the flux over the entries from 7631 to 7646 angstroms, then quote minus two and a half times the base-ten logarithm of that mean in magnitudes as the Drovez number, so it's -2.56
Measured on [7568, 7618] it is -2.60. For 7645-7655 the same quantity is -2.56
